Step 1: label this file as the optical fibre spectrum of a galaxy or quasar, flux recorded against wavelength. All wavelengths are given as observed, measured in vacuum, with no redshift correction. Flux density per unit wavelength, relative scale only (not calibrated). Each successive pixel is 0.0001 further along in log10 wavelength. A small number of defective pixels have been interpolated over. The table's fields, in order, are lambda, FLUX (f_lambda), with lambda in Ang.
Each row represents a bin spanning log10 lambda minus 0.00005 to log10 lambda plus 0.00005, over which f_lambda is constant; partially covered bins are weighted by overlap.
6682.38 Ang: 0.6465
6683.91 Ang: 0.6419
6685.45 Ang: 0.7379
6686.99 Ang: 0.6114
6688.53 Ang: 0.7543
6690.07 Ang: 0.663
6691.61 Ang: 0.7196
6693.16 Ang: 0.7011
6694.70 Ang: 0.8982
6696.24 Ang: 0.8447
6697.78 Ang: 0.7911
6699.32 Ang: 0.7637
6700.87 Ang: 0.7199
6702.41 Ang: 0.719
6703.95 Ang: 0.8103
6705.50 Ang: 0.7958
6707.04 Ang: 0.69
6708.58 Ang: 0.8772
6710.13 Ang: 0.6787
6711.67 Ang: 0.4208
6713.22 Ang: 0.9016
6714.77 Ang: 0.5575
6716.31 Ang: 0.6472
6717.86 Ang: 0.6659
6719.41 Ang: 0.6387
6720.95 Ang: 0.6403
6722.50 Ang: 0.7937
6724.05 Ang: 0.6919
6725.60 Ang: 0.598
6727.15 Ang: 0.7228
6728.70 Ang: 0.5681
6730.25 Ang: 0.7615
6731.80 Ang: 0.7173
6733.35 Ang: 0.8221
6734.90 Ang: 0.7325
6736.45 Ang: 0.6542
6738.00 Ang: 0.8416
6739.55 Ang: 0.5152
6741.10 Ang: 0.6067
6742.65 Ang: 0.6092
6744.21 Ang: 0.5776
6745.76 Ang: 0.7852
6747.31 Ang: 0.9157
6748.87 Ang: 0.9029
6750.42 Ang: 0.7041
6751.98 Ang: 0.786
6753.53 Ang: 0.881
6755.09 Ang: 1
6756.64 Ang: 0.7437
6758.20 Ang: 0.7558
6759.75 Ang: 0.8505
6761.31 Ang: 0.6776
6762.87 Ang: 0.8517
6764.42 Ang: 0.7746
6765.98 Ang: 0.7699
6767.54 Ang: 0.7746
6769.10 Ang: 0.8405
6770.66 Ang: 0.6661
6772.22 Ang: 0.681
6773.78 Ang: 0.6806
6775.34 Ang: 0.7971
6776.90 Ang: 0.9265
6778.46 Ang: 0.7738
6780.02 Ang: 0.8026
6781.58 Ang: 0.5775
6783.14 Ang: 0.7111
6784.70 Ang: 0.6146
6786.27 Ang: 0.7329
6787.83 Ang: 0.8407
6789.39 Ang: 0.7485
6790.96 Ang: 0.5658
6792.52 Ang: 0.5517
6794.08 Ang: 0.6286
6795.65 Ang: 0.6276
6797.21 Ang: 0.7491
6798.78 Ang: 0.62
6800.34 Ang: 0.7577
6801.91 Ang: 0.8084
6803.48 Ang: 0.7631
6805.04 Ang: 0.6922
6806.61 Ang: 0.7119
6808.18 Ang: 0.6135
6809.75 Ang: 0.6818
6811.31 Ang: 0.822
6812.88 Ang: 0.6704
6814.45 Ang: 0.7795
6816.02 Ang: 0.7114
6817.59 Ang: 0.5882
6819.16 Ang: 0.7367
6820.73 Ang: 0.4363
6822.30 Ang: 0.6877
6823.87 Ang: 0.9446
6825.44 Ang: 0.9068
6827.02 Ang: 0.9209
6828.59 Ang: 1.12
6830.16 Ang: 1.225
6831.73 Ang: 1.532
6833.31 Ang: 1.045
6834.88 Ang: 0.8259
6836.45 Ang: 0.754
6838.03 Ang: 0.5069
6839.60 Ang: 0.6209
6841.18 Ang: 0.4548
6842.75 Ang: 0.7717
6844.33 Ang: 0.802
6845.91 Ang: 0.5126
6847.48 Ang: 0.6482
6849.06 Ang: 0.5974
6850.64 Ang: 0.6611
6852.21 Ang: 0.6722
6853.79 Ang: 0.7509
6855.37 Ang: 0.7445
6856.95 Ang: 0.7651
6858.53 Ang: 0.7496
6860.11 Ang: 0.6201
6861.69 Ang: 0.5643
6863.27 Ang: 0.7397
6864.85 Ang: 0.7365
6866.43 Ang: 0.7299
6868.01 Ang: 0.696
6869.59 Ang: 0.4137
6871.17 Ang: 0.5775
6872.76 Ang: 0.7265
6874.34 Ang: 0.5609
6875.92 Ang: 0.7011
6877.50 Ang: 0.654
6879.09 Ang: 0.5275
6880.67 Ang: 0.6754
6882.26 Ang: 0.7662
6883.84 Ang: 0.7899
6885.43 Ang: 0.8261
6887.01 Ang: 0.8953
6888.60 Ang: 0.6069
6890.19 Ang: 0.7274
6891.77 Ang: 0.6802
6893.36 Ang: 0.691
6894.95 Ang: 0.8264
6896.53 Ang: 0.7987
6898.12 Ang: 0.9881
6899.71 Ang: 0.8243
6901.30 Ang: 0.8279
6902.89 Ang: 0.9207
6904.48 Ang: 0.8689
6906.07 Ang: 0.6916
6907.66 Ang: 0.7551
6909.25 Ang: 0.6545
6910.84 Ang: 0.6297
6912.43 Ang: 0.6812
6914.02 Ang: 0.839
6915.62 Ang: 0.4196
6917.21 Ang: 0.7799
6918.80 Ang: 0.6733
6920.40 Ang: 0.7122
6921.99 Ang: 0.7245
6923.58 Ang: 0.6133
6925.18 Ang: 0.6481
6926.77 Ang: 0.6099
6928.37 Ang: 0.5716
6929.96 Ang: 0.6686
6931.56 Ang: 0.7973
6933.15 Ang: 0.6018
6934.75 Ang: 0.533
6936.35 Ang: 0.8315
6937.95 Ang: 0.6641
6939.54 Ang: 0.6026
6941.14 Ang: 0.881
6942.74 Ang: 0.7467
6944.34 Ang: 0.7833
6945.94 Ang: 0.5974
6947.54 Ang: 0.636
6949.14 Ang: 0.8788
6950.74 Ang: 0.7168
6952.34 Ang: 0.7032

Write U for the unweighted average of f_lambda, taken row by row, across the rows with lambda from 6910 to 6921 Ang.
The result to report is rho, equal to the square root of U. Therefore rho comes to 0.822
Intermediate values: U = 0.68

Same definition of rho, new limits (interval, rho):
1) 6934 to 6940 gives 0.811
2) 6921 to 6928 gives 0.806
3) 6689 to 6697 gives 0.875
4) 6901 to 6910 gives 0.887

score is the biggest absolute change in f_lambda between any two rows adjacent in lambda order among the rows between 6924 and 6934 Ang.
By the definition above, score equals 0.20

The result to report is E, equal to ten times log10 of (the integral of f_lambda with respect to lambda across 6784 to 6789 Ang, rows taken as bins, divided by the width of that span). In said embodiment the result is -1.35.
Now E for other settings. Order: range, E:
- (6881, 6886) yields -1.07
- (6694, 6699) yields -0.77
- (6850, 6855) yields -1.55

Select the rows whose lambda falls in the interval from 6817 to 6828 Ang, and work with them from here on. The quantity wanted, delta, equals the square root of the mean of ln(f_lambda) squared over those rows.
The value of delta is 0.42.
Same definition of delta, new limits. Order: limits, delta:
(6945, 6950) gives 0.40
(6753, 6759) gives 0.21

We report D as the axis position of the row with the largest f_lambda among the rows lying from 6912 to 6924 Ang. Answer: 6914.02 Ang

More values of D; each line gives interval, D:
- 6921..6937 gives 6936.35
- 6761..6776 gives 6762.87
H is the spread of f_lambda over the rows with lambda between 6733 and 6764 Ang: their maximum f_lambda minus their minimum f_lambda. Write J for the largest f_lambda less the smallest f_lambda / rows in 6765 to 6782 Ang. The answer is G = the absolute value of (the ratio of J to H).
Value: 0.72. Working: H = 0.48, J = 0.35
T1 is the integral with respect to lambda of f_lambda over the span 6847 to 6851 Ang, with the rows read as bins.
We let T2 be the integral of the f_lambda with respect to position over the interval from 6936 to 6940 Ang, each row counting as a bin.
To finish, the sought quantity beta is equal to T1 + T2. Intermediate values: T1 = 2.5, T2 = 3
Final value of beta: 5.3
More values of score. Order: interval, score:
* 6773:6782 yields 0.23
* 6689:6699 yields 0.20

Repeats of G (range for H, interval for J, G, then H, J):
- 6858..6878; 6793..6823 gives 1.15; 0.34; 0.39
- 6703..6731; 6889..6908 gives 0.64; 0.48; 0.31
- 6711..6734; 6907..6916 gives 0.87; 0.48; 0.42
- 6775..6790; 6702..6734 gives 1.38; 0.35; 0.48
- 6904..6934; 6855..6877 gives 0.78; 0.45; 0.35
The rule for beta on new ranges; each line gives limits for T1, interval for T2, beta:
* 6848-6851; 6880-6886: 6.5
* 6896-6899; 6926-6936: 9.1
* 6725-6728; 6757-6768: 10.5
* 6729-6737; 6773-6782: 12.7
